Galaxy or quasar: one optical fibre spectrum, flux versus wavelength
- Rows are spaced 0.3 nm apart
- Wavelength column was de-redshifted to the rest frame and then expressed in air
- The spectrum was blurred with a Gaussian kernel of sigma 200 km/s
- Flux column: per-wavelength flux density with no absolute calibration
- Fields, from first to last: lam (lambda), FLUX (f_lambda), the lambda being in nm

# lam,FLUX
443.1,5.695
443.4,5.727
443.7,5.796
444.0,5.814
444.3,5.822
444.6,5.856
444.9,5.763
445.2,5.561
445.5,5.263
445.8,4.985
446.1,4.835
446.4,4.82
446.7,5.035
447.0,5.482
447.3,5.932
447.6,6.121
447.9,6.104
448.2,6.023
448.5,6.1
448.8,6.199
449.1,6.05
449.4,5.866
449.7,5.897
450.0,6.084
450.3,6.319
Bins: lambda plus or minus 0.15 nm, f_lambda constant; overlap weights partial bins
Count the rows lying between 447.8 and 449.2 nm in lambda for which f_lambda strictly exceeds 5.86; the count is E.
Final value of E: 5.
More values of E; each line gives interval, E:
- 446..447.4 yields 1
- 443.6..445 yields 0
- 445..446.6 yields 0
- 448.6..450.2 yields 5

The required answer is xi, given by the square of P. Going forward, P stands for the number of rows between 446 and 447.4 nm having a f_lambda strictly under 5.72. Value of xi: 16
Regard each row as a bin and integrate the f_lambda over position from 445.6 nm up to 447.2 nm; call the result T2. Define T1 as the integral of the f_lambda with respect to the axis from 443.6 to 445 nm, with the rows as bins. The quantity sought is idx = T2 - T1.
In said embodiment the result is 0.0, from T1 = 8.14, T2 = 8.1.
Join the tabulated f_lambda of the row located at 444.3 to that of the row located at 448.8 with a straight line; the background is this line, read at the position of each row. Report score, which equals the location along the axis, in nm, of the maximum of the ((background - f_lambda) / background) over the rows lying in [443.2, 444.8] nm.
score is 443.4 nm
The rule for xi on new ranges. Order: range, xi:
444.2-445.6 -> 4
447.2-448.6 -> 0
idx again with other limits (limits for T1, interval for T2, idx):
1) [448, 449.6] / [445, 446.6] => -1.5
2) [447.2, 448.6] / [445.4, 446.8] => -1.5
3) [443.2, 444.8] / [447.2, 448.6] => -0.8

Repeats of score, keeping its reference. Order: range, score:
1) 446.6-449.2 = 446.7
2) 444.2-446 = 445.8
